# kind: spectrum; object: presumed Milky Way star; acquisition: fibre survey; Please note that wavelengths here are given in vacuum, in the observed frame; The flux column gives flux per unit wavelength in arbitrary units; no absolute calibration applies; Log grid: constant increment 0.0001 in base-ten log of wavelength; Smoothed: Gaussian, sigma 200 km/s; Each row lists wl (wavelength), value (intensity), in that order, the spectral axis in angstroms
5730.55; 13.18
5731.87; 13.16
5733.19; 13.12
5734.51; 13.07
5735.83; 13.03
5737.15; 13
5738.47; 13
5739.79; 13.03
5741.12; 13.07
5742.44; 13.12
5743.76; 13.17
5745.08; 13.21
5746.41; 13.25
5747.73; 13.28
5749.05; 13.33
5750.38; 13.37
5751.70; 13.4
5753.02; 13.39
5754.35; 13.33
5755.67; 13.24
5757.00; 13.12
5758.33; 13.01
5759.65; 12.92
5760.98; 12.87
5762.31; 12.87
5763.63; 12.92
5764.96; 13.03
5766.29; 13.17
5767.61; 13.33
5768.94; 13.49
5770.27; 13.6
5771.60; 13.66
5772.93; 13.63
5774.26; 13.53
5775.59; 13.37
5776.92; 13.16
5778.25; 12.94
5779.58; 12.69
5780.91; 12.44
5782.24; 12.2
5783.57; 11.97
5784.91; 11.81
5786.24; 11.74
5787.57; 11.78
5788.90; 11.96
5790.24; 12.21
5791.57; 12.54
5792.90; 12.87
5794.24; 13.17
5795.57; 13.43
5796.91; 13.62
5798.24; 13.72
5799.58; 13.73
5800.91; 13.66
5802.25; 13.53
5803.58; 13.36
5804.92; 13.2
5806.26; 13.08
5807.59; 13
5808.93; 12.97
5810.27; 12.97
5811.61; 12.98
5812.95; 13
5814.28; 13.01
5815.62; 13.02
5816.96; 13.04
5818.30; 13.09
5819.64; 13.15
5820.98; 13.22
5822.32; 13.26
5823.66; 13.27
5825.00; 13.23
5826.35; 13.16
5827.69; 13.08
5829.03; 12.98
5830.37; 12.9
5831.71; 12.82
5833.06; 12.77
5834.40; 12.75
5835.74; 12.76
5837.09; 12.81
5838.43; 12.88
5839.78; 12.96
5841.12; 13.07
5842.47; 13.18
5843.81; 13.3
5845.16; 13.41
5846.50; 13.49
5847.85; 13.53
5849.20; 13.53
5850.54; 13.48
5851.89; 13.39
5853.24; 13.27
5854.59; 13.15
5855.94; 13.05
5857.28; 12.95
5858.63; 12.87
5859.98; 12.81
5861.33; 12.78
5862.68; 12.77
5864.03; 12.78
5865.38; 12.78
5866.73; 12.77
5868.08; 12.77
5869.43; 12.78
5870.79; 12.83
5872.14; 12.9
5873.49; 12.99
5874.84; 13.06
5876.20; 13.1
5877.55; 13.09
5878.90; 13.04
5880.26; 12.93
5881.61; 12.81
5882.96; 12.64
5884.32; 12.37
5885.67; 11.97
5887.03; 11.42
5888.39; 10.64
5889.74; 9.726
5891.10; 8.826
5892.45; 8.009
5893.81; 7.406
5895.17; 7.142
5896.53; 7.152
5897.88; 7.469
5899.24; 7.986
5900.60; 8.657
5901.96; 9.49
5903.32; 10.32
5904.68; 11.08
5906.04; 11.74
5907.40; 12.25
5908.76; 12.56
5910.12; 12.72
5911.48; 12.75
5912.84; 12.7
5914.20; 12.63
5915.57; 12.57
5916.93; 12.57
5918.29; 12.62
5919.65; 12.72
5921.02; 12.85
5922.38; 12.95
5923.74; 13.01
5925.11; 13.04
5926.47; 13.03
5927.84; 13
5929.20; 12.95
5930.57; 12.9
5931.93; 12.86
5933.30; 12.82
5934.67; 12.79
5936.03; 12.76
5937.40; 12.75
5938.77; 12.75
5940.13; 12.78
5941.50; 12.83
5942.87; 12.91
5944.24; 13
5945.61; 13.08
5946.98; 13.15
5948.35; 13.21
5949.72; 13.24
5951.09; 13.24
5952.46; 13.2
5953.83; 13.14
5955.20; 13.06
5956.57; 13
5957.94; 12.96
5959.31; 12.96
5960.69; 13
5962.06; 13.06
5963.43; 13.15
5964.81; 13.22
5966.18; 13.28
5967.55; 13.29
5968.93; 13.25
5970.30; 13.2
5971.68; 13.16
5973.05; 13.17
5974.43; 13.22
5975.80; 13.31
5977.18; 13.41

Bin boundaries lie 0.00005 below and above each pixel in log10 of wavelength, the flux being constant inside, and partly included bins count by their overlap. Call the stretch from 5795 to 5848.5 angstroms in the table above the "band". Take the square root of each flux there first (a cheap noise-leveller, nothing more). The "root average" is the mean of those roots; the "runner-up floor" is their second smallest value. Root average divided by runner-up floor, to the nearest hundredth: 1.02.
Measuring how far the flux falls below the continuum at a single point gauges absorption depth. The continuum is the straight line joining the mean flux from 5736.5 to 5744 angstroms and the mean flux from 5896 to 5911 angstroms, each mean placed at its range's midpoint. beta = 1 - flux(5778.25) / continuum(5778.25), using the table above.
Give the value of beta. -0.04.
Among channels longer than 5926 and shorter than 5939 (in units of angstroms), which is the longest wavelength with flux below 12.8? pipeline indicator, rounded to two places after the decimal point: 5938.77 angstroms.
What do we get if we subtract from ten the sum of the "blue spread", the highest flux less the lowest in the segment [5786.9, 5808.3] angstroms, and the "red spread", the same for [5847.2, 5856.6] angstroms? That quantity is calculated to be 7.6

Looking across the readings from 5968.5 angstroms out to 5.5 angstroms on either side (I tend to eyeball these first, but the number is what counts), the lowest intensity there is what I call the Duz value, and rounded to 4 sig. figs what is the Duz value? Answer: 13.15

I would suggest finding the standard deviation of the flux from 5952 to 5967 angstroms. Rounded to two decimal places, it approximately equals 0.11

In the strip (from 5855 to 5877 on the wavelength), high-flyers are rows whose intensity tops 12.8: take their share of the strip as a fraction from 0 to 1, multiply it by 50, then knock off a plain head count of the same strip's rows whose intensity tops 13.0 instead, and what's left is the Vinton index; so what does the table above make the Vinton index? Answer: 25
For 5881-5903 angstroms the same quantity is 3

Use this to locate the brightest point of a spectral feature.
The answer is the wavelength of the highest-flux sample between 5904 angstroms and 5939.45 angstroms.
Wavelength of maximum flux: 5925.11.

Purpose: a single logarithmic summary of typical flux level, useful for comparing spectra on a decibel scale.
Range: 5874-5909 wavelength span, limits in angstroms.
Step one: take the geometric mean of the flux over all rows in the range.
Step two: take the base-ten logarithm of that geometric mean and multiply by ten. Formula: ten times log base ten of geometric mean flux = 10.2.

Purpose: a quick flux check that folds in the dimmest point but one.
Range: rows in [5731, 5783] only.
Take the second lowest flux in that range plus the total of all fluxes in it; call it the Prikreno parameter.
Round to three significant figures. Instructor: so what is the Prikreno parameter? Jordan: 525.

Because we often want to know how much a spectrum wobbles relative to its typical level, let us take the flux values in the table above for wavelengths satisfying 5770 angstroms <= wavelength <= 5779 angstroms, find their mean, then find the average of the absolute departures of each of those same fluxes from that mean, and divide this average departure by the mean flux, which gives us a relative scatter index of 0.016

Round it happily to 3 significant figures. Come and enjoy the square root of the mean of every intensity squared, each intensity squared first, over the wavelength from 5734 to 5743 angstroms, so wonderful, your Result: 13.0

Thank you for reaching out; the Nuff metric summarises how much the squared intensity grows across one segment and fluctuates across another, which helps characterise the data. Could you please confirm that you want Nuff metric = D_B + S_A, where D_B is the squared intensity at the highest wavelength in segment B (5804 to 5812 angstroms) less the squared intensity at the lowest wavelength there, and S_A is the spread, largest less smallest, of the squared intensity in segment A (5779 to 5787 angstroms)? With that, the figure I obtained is 17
